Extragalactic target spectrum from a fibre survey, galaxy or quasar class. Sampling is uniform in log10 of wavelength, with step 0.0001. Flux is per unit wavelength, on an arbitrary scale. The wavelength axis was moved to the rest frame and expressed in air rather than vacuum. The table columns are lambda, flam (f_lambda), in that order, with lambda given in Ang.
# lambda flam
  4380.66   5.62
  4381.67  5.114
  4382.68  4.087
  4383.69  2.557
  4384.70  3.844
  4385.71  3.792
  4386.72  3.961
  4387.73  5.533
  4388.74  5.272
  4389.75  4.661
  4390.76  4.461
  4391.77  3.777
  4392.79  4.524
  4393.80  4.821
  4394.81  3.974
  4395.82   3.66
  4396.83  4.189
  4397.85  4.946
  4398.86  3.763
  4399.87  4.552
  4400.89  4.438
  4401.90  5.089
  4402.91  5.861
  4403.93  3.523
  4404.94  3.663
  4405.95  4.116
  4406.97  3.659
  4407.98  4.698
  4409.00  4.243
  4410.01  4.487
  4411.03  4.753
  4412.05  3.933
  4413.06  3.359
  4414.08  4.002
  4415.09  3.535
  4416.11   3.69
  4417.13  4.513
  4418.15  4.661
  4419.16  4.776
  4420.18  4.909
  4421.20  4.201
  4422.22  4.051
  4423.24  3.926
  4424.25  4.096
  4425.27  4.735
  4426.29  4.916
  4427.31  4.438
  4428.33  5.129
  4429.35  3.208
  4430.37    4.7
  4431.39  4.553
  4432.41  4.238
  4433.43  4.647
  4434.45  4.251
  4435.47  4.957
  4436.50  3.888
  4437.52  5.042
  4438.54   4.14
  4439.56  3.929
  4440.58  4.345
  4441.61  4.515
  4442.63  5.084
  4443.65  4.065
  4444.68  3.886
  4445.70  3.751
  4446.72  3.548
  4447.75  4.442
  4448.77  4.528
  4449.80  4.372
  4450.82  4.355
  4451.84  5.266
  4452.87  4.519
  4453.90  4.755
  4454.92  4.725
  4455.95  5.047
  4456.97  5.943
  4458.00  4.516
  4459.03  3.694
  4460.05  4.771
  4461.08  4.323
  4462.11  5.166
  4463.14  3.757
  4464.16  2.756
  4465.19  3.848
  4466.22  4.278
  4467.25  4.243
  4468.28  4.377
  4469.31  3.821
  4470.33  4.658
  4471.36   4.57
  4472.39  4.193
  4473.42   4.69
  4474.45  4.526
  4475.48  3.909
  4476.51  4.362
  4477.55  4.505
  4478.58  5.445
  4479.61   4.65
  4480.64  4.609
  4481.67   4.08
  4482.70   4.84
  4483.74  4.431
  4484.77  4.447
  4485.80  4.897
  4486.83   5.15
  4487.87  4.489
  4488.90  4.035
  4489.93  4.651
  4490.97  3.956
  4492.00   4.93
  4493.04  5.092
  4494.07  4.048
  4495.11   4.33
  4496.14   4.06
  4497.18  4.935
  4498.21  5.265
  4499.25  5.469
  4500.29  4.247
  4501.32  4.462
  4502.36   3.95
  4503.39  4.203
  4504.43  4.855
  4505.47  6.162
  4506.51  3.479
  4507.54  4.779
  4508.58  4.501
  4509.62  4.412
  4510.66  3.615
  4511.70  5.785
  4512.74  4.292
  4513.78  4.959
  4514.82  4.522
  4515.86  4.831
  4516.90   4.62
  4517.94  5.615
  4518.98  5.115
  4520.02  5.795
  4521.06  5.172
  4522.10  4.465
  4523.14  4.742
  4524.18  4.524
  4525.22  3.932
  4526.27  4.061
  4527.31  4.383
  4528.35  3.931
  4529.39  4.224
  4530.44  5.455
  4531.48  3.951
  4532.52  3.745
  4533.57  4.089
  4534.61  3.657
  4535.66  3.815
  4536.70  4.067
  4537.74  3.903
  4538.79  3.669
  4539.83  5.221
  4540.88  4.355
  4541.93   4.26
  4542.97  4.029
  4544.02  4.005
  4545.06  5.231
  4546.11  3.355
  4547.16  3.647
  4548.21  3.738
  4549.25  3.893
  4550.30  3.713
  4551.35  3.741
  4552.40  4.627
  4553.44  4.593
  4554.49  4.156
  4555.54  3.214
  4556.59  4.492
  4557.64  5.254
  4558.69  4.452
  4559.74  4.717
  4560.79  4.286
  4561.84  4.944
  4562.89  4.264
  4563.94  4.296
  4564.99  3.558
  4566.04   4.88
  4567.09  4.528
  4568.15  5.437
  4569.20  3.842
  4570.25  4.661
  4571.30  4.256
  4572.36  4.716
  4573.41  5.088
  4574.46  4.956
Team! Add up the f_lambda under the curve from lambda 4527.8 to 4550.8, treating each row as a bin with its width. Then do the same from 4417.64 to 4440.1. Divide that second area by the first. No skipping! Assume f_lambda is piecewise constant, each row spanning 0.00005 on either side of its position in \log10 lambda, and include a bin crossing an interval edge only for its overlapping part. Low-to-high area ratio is 1.06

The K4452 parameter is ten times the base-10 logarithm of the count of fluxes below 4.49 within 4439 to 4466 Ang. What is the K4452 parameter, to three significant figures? 11.5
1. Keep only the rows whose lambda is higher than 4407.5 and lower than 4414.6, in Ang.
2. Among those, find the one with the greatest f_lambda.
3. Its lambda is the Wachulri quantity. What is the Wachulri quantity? 4411.03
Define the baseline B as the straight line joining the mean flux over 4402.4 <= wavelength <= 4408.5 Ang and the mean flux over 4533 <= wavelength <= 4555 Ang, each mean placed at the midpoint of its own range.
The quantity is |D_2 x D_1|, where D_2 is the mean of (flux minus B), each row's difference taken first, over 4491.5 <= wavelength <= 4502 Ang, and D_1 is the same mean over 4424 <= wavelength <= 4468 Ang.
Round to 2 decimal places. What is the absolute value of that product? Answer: 0.11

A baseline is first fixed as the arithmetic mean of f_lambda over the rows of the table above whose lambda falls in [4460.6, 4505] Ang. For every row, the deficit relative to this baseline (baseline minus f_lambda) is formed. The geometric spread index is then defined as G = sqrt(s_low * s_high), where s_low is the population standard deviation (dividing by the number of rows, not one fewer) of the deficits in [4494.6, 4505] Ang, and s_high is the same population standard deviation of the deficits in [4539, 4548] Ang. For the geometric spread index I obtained 0.56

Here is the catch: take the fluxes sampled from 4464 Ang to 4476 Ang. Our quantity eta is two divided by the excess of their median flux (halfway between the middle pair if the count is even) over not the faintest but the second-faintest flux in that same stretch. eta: 4.6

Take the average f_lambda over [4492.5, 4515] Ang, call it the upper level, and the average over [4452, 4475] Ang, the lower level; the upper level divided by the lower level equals 1.04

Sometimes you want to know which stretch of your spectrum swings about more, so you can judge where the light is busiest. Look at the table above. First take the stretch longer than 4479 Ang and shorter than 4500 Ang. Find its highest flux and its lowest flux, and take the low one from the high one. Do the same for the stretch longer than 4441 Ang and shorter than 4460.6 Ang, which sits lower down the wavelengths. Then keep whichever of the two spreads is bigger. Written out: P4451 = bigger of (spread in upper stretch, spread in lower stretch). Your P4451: 2.4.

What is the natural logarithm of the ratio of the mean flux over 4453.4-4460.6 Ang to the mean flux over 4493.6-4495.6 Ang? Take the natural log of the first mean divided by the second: 0.13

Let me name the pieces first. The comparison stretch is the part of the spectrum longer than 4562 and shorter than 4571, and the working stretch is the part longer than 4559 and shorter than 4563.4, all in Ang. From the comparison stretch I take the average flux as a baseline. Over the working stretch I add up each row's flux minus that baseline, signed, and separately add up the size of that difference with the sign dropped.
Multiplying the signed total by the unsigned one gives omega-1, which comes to 0.5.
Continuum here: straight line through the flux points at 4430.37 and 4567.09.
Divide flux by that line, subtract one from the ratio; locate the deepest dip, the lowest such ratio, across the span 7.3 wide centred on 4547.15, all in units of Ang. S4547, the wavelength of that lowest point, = 4546.11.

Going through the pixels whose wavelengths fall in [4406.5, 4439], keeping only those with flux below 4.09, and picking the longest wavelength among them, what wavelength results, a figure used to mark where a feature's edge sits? 4436.50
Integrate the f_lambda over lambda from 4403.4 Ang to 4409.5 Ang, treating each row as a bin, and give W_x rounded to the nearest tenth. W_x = 24.3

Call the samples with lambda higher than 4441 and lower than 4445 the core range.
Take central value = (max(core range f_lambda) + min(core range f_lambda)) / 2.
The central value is 4.5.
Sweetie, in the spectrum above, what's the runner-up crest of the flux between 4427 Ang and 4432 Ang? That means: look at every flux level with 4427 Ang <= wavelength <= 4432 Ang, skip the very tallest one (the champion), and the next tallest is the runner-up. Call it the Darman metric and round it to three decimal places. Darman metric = 4.700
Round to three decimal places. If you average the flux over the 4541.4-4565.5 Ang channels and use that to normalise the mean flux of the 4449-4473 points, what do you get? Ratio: 1.057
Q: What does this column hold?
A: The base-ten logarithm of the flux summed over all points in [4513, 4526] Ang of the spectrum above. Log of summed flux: 1.77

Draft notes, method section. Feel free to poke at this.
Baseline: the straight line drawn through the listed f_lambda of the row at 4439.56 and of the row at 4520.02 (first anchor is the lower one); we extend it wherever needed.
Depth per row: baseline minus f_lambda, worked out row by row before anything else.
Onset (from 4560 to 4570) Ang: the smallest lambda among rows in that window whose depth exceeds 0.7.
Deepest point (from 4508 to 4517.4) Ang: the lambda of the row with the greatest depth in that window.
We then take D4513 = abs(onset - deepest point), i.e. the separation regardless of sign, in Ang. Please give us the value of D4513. 50.1 Ang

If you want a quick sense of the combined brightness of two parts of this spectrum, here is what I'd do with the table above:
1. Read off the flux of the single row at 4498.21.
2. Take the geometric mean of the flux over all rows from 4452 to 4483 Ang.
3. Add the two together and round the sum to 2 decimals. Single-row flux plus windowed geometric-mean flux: 9.68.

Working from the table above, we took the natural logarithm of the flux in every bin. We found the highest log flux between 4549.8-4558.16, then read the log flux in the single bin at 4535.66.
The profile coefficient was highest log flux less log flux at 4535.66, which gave 0.3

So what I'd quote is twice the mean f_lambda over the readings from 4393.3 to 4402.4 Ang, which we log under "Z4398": 8.8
